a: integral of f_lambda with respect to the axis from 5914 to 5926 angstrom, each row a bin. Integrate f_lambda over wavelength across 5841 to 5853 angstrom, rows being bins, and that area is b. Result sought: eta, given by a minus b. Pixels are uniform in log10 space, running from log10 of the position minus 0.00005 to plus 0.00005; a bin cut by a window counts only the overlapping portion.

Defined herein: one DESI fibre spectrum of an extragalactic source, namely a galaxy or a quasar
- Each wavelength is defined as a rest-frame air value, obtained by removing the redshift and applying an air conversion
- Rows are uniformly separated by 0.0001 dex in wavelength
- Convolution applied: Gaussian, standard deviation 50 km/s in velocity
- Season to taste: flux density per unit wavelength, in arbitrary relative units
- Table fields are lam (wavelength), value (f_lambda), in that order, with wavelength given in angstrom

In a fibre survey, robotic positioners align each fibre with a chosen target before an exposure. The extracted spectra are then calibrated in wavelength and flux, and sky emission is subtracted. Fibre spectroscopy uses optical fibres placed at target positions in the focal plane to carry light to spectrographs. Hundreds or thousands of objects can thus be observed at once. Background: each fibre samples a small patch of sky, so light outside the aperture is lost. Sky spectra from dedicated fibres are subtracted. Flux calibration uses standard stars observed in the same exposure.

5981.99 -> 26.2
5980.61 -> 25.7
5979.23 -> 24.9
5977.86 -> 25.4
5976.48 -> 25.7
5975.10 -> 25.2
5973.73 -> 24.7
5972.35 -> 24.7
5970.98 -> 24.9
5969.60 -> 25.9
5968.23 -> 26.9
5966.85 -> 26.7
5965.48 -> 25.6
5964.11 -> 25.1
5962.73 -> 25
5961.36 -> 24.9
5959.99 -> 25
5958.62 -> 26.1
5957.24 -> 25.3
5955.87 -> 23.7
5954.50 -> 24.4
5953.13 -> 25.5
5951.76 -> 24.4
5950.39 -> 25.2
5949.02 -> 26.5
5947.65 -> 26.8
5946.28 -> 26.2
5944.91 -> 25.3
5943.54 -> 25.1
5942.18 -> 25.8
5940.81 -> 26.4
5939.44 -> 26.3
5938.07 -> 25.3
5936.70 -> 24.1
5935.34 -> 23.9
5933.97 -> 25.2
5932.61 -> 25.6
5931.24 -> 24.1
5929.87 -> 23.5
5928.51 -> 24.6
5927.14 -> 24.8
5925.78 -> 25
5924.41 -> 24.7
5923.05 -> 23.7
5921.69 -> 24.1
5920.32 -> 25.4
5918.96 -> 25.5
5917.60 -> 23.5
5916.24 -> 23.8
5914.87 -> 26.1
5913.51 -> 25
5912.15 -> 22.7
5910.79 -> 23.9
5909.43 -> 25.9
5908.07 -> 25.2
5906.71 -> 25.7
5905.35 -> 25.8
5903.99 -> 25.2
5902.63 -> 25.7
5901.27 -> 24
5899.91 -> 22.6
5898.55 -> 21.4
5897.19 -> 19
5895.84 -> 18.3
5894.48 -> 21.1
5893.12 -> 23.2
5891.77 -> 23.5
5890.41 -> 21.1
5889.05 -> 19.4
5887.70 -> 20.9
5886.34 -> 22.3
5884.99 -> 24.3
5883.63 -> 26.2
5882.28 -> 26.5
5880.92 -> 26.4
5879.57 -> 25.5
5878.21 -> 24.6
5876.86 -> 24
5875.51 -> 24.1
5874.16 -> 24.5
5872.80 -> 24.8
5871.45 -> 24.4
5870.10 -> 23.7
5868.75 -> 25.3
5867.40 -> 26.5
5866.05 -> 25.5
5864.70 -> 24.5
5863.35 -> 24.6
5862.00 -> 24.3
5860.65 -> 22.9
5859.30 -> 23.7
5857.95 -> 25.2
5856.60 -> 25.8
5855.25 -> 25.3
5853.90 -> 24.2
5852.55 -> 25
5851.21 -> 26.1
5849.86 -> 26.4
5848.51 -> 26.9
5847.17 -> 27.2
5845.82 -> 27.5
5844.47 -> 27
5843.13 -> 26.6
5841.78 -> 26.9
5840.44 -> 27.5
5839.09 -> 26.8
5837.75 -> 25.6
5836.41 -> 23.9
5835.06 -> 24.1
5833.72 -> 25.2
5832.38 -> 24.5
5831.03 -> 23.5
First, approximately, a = 296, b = 320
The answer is -25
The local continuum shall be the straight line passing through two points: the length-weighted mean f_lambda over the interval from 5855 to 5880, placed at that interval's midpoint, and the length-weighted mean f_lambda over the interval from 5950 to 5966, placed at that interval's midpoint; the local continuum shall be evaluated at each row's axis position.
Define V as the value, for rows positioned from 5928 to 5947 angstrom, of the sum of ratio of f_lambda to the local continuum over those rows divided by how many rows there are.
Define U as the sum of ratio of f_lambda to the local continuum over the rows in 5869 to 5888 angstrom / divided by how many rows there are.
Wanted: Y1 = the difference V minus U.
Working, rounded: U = 0.99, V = 1.007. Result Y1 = 0.02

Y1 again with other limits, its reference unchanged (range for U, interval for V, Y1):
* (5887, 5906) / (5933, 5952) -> 0.12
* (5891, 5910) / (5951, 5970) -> 0.07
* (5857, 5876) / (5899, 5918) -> 0.00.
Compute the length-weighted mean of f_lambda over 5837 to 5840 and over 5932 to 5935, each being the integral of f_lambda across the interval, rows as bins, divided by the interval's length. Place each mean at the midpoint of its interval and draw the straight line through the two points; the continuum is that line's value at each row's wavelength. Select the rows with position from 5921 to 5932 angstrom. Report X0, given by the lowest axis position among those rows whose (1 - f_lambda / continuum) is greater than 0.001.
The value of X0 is 5921.69 angstrom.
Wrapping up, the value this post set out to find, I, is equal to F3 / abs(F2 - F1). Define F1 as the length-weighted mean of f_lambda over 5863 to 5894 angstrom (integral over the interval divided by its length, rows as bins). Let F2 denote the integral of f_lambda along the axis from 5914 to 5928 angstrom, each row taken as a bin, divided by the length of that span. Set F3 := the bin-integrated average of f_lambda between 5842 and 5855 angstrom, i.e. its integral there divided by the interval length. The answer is 51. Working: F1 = 24.1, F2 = 24.7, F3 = 26.3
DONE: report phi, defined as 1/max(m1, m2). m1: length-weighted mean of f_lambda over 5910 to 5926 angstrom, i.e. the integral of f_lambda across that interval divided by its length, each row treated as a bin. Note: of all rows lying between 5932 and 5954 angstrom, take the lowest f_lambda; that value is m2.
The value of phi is 0.0409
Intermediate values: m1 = 24.4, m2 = 23.9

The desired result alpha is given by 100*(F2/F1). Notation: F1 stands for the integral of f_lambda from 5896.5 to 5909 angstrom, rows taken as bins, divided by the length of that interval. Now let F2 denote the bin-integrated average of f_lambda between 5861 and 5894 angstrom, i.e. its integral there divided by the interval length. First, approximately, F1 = 23.9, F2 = 24.1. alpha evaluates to 101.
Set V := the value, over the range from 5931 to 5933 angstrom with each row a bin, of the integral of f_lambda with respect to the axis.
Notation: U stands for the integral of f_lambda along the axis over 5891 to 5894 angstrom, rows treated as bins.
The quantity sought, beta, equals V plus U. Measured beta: 119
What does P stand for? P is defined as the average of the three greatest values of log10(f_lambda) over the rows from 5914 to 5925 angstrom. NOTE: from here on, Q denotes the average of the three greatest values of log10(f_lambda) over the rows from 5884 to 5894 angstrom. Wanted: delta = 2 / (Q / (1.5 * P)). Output 3.08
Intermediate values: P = 1.409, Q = 1.374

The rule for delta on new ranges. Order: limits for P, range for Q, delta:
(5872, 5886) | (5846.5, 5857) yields 2.98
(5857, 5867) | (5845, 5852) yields 2.93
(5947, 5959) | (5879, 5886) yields 3.00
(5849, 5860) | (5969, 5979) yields 3.02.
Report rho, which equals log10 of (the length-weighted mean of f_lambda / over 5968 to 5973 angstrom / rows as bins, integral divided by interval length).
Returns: 1.41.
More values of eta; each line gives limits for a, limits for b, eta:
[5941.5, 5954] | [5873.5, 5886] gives 7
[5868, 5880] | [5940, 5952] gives -15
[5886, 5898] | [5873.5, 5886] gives -62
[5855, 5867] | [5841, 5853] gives -24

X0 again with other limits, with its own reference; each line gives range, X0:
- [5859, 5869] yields 5859.30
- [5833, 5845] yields 5833.72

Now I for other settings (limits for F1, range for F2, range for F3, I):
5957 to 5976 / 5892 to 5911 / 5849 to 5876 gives 12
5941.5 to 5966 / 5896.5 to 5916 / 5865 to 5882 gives 21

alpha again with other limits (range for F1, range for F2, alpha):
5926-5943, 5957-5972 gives 102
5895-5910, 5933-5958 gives 108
